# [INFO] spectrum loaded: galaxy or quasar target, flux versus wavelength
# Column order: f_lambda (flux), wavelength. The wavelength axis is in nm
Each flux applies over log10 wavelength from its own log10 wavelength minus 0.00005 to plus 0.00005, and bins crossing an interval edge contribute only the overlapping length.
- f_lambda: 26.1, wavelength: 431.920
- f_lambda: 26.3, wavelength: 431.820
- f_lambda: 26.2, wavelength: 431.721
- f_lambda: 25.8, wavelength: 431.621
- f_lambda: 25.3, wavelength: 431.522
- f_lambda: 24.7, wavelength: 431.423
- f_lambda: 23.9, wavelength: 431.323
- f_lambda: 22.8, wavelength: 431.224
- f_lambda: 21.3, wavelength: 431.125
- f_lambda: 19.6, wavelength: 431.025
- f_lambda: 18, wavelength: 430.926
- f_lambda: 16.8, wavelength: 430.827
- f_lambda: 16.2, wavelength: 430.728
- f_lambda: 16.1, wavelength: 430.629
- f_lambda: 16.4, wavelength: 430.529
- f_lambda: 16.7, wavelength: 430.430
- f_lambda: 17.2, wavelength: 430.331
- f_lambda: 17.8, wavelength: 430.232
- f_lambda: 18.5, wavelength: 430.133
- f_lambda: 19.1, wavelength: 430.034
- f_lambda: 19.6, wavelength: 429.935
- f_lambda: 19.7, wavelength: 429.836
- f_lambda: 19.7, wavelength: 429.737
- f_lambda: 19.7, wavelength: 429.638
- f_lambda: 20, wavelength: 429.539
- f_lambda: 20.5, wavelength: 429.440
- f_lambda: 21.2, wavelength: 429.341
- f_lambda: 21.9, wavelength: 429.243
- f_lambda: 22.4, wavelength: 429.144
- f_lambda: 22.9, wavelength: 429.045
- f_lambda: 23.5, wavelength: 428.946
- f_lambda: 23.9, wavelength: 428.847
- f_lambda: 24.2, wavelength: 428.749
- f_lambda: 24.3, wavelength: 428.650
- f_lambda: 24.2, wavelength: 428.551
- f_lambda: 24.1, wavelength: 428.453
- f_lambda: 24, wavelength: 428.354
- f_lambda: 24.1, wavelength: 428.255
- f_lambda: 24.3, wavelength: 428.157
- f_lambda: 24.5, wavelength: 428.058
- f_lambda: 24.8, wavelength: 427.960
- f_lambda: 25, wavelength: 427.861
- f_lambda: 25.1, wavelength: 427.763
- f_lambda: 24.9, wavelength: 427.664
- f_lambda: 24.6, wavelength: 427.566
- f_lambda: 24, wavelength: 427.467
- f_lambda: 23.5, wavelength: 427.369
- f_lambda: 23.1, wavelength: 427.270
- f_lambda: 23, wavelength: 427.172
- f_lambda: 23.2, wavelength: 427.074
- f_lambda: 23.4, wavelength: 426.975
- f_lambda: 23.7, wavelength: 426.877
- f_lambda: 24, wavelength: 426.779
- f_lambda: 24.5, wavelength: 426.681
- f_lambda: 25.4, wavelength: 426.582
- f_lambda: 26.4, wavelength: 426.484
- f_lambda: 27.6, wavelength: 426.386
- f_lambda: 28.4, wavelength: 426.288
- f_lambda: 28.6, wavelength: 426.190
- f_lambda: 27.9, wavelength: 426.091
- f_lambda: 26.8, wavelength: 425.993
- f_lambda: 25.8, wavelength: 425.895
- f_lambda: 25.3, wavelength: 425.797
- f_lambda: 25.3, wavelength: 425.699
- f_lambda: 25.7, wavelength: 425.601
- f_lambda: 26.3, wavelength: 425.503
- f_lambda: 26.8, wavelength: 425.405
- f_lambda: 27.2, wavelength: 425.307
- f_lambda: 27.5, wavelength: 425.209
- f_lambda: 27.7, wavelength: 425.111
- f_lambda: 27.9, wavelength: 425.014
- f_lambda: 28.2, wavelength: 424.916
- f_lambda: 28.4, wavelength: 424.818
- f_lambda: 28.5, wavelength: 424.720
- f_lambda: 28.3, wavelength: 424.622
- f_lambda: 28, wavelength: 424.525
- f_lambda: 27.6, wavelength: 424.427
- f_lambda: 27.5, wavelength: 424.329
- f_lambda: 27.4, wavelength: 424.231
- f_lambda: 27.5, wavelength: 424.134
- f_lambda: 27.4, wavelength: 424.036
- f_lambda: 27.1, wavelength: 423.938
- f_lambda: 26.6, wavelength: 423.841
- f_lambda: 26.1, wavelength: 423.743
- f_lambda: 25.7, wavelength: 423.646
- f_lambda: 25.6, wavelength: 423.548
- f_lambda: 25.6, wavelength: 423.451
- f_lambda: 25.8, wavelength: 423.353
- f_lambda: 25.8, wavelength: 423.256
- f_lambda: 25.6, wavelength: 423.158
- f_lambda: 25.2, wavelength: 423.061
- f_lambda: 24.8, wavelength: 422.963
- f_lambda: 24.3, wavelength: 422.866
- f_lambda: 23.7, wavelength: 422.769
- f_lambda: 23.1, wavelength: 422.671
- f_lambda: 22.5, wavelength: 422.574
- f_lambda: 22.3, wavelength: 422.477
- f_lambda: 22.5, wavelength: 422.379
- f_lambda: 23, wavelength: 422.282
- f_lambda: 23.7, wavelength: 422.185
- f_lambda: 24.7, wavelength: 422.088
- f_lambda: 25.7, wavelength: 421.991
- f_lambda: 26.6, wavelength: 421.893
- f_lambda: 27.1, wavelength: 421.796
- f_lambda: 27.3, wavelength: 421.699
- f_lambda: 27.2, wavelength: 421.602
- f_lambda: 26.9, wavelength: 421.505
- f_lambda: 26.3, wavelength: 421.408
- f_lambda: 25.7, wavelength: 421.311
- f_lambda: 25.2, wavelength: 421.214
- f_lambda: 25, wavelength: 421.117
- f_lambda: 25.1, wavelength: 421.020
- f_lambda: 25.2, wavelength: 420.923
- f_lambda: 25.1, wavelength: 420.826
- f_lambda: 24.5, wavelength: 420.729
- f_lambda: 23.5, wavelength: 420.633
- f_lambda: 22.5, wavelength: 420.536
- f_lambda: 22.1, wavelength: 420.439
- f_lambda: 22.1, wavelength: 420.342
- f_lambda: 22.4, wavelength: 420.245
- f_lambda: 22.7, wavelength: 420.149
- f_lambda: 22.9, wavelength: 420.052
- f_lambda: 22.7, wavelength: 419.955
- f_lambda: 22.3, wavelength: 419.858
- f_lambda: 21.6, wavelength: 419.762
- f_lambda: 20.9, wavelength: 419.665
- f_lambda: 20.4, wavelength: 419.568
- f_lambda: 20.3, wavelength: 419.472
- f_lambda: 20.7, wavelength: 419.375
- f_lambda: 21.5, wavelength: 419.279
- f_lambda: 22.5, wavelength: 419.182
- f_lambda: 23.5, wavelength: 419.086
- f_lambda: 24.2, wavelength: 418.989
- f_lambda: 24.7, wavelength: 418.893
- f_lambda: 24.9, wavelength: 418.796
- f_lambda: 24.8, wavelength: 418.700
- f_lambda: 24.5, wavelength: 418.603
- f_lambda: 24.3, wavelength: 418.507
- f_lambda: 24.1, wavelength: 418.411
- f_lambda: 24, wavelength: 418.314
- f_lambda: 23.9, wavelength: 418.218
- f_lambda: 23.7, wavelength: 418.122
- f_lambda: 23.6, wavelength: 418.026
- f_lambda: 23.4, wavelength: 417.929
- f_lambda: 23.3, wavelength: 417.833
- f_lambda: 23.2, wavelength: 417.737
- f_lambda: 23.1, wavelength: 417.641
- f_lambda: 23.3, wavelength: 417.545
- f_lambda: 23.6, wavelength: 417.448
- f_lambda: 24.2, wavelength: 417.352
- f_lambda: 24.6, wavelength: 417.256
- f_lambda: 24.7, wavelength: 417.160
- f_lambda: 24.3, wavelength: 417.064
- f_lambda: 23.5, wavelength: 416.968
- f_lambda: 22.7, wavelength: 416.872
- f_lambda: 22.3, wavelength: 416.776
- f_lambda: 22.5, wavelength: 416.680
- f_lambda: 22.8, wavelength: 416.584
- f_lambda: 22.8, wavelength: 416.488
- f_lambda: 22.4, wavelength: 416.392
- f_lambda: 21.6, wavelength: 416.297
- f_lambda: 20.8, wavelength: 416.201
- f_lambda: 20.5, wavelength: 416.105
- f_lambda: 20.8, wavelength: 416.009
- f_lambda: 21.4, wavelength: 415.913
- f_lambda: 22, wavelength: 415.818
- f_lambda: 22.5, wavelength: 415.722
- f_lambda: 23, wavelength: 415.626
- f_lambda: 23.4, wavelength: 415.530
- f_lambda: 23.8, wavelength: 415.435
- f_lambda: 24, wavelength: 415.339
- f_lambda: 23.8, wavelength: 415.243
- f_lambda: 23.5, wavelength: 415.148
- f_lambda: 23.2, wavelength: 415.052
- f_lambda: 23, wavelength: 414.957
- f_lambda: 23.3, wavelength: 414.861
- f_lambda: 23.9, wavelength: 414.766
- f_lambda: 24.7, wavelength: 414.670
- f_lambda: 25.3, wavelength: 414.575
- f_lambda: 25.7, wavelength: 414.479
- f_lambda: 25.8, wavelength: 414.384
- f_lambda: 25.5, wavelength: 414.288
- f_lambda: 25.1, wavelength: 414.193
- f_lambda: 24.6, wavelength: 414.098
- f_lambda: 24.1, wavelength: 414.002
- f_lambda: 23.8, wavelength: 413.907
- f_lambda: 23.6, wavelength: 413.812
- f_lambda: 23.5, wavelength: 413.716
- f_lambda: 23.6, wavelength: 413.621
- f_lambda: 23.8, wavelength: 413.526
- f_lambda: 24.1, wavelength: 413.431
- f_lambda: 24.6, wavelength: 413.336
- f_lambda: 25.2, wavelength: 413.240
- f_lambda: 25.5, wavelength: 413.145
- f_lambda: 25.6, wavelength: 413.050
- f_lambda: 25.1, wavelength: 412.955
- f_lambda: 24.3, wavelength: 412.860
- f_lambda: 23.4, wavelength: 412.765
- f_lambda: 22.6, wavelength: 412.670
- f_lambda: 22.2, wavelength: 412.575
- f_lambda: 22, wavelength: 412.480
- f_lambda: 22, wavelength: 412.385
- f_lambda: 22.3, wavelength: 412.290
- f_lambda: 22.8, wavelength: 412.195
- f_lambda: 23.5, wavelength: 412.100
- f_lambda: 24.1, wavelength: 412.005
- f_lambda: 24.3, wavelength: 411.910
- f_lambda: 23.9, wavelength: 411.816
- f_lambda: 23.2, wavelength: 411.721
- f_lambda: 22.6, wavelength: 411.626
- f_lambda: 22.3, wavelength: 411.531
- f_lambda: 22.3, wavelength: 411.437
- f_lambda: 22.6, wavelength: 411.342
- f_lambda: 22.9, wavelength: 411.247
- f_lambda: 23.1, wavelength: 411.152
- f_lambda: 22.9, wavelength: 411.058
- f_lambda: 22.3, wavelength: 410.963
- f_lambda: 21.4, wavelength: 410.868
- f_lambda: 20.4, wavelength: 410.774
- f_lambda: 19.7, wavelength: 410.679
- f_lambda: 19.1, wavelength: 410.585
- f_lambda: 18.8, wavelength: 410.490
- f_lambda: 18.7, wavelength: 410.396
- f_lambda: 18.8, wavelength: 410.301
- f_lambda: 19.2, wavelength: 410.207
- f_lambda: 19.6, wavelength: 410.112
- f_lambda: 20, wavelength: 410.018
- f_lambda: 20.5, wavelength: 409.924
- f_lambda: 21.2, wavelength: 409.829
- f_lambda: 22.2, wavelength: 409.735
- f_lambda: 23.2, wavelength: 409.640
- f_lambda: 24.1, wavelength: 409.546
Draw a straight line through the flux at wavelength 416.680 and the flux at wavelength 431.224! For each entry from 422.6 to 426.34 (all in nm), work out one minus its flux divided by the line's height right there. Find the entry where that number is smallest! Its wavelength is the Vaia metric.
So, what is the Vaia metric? 426.190 nm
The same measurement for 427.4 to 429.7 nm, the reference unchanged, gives 427.763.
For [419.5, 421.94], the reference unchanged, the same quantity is 421.699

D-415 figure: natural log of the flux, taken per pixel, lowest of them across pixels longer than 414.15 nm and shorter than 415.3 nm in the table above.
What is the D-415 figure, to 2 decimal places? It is 3.14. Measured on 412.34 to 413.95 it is 3.09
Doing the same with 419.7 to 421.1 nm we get 3.07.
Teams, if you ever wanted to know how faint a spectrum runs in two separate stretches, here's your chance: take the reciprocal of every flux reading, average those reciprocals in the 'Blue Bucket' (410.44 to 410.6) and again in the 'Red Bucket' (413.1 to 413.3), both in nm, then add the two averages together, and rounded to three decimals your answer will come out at 0.092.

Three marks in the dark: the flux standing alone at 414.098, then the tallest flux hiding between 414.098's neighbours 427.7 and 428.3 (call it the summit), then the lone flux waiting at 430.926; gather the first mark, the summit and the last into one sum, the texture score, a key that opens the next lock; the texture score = 68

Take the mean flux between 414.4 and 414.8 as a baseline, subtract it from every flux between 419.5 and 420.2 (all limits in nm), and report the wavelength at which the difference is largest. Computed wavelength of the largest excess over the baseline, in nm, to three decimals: 420.052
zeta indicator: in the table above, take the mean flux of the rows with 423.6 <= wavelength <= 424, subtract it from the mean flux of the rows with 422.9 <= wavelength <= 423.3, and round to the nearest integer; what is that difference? -1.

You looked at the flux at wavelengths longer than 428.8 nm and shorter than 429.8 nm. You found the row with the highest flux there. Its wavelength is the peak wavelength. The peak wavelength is 428.847 nm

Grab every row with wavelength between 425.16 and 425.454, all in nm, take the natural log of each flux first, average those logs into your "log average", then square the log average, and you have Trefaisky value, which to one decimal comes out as 10.9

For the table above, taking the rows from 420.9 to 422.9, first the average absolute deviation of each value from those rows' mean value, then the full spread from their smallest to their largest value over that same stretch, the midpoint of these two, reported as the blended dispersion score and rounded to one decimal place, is 3.2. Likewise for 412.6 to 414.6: 2.0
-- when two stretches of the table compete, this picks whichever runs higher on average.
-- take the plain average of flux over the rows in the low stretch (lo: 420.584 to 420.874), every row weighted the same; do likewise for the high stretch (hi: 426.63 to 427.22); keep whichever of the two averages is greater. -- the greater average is 24.4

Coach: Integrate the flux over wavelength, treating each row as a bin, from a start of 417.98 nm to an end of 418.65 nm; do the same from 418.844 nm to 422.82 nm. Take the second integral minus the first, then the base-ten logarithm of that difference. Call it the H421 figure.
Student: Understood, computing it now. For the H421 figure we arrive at 1.9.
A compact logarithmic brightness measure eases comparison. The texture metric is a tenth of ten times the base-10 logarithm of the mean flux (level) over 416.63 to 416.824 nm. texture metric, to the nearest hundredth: 1.35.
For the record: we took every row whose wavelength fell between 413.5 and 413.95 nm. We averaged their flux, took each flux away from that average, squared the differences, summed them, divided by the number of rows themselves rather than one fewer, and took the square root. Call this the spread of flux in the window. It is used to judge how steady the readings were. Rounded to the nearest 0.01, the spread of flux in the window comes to 0.12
